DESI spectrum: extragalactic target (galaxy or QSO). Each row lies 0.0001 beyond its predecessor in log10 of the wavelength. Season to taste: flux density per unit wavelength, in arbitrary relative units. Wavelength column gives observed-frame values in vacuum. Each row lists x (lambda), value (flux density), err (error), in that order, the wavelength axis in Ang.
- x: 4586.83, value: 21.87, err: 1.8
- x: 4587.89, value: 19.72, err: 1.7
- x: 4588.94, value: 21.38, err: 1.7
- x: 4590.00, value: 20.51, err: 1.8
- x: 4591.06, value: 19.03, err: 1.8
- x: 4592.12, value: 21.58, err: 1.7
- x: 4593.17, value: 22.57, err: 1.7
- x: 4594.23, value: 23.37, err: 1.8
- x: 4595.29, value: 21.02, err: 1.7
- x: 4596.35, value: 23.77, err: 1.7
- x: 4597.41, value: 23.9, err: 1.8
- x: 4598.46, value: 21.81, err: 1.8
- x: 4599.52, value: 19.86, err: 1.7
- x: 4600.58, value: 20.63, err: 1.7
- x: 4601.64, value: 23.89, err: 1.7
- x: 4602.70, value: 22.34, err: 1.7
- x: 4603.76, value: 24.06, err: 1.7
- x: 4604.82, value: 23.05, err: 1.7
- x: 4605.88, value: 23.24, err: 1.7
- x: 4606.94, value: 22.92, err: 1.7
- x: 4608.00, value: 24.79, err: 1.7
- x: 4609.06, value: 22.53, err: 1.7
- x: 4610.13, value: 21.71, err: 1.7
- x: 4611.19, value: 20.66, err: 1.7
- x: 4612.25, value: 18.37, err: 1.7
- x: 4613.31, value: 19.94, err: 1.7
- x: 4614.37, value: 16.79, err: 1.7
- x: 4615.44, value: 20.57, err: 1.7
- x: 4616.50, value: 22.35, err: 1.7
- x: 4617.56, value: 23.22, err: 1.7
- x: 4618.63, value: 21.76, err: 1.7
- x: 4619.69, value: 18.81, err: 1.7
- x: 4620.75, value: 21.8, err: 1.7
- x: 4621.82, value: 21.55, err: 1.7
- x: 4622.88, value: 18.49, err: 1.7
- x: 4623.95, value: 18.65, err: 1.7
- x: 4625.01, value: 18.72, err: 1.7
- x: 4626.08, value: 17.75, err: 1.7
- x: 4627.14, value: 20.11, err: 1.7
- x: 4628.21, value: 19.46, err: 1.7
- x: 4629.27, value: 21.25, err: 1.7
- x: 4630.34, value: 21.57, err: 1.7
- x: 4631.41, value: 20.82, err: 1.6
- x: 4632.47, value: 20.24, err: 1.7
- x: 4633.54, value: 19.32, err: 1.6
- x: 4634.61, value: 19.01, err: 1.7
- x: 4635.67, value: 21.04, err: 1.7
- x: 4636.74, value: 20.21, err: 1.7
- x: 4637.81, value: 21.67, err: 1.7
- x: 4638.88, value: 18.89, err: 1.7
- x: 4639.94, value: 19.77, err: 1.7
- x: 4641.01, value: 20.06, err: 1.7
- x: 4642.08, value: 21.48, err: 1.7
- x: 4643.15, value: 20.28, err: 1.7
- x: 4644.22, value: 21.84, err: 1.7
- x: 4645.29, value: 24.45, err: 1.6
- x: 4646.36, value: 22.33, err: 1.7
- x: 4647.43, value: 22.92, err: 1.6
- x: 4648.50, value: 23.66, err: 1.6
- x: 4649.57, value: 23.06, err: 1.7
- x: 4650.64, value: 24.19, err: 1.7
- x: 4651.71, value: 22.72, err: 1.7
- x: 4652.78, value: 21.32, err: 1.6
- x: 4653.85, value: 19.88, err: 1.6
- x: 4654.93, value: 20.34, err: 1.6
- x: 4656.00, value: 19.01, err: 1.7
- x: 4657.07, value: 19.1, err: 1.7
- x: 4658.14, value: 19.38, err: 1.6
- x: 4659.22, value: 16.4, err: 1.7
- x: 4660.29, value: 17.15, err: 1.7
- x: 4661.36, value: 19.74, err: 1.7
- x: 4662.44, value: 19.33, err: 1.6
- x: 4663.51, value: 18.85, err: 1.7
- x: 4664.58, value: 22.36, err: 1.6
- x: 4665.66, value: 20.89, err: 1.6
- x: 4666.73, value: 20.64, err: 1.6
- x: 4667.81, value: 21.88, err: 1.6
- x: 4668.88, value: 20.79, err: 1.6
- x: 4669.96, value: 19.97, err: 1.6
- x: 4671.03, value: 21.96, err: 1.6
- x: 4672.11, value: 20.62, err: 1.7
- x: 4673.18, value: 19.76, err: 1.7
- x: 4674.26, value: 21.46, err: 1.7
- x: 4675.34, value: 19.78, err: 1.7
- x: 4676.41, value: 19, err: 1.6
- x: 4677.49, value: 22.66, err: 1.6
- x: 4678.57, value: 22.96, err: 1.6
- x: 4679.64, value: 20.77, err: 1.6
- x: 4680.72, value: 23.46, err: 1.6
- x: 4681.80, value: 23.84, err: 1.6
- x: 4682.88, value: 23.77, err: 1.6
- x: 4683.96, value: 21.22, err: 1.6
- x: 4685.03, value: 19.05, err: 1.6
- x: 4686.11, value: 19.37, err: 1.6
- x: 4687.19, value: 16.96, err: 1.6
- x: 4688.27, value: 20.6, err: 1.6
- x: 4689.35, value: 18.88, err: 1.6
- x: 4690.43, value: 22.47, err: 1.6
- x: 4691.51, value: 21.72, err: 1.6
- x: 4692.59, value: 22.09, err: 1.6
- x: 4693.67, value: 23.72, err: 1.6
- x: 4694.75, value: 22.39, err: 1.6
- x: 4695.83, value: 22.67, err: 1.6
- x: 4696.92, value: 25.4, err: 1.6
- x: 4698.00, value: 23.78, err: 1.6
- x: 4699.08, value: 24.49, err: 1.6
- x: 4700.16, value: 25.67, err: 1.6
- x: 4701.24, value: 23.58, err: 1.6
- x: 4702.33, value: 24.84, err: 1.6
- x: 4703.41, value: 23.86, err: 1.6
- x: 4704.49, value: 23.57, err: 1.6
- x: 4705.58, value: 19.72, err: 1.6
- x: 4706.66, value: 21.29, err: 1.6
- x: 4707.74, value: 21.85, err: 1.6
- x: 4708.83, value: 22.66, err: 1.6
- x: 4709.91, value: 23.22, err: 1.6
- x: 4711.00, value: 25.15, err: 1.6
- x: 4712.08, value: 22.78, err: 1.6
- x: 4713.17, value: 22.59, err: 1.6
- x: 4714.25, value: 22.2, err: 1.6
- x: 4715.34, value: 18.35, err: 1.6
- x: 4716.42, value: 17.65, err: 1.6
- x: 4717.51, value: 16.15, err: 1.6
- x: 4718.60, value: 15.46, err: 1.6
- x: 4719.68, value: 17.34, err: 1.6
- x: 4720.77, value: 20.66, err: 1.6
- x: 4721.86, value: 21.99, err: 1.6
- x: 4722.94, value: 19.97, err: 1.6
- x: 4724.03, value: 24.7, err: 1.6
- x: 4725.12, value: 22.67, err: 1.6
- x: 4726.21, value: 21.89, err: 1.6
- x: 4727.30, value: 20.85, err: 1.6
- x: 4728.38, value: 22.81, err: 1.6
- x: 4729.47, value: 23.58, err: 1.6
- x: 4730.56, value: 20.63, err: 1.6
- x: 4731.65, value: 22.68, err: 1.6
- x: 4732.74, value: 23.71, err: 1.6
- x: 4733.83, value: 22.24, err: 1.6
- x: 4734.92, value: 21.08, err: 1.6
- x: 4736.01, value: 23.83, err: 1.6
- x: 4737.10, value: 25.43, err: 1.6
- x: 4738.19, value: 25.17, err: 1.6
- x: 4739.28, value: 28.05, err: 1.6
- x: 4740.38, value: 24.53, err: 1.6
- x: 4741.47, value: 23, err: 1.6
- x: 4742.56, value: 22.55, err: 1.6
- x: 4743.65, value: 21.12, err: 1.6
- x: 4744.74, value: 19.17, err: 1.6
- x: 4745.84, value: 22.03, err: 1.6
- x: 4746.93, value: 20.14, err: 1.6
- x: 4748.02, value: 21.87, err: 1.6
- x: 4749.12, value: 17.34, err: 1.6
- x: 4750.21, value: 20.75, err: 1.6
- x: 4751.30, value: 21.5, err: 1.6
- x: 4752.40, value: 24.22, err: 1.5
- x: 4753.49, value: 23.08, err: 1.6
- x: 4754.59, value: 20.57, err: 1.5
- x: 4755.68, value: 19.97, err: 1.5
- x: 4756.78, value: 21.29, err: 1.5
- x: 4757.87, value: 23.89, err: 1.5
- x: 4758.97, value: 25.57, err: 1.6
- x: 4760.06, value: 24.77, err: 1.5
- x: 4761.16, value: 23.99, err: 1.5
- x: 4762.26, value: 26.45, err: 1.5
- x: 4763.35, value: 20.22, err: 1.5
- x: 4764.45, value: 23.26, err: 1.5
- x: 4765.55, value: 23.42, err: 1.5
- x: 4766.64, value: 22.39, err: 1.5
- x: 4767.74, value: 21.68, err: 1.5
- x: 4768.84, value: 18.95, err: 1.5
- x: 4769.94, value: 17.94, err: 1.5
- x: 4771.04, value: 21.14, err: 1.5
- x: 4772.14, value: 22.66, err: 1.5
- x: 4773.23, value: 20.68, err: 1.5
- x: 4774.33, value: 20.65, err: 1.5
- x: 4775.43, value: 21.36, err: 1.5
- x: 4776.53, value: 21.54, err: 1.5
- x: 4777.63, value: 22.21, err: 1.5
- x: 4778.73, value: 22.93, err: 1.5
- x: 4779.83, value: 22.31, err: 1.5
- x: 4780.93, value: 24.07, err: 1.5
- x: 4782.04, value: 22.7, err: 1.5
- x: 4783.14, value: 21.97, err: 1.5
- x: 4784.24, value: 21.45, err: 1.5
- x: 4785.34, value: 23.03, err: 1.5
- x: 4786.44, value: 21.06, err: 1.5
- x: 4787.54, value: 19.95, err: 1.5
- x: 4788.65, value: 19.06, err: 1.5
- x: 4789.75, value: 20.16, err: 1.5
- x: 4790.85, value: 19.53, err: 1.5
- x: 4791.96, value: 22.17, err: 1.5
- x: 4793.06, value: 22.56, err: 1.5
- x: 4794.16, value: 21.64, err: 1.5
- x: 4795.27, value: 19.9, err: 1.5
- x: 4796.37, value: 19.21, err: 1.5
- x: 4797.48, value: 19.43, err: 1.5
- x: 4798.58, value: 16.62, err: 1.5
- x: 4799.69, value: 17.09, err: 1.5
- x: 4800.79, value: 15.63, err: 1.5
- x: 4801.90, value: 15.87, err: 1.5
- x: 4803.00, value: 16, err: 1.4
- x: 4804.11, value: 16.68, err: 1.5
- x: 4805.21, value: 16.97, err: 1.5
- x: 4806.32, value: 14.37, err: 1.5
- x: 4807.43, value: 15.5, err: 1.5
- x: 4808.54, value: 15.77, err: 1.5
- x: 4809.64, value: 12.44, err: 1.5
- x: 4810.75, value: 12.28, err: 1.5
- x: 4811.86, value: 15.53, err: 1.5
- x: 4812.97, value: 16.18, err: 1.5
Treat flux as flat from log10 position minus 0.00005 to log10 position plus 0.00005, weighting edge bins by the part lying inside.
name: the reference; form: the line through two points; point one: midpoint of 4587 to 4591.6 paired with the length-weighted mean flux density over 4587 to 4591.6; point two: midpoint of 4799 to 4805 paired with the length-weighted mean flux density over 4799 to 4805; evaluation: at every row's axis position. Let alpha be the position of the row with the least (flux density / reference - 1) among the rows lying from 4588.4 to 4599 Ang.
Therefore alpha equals 4591.06 Ang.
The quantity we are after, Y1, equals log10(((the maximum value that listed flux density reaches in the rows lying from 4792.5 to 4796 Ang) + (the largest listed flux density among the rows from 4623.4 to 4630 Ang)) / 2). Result 1.341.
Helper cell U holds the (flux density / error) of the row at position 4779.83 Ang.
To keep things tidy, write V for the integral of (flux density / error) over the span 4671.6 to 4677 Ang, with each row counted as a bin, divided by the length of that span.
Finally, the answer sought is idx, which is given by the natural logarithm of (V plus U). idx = 3.29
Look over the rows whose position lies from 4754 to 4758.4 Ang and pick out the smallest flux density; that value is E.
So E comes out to 19.97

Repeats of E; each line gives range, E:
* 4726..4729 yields 20.85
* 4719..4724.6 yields 17.34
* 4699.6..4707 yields 19.72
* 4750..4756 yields 19.97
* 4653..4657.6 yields 19.01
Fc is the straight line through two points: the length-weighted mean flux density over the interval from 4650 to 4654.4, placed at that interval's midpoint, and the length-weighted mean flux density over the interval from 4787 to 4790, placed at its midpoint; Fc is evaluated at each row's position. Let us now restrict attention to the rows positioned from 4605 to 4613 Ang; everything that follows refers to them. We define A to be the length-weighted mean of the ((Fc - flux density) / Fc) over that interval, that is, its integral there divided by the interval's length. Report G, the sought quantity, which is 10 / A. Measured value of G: 296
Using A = 0.03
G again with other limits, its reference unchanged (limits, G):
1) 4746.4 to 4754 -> -214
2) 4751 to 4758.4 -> -109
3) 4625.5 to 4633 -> 99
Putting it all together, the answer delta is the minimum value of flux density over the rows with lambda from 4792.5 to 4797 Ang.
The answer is 19.21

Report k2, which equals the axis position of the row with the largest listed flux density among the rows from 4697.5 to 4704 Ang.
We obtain 4700.16 Ang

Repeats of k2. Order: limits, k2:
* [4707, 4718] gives 4711.00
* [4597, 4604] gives 4603.76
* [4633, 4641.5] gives 4637.81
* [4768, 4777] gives 4772.14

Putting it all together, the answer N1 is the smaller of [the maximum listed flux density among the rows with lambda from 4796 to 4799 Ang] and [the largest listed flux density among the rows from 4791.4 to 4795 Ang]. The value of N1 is 19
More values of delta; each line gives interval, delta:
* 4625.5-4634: 17.75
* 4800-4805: 15.63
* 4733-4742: 21.08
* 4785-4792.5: 19.06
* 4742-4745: 19.17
